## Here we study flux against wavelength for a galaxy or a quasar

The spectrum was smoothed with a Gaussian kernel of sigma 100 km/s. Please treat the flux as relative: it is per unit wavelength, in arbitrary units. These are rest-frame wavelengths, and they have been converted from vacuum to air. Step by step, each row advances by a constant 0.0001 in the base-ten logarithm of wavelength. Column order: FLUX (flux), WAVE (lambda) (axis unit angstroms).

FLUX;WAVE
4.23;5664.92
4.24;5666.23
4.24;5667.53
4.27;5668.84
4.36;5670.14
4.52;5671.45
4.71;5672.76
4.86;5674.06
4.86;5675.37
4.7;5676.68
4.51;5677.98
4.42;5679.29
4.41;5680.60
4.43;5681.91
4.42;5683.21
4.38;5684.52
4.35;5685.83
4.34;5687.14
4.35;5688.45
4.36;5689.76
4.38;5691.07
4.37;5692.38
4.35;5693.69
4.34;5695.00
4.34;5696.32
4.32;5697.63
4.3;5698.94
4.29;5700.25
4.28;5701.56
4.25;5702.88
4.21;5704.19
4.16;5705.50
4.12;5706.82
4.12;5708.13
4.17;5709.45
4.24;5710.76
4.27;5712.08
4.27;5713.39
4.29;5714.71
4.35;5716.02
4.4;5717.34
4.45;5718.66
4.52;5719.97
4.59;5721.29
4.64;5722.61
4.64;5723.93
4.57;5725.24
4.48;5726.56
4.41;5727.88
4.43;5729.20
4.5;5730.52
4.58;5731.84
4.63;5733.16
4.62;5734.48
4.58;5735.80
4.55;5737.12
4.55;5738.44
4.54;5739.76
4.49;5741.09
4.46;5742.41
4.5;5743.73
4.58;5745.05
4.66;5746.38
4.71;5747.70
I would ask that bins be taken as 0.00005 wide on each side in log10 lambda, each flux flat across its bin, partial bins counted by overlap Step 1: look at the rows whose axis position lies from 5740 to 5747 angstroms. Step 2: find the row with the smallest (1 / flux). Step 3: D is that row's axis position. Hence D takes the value 5746.38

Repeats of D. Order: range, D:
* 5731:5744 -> 5733.16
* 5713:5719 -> 5718.66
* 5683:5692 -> 5683.21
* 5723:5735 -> 5723.93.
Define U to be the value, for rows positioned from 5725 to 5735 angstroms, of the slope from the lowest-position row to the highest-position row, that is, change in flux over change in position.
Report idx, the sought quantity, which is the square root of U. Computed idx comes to 0.074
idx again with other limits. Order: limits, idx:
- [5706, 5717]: 0.158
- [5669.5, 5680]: 0.081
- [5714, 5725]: 0.195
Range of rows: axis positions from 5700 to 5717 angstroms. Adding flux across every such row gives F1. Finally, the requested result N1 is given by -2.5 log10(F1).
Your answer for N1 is -4.35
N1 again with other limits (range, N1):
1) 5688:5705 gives -4.37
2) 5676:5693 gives -4.40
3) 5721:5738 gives -4.43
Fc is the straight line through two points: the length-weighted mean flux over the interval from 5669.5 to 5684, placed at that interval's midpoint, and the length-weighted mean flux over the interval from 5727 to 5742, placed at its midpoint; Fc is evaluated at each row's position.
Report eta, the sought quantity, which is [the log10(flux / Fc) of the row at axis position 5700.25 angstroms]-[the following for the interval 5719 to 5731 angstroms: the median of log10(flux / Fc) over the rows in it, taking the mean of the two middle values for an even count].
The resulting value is -0.02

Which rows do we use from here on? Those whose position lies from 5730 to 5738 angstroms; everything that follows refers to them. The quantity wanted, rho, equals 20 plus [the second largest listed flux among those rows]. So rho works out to 24.6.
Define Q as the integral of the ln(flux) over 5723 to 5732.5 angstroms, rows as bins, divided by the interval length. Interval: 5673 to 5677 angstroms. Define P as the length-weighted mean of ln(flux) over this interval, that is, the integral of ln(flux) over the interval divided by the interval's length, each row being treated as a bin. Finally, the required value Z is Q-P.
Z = -0.061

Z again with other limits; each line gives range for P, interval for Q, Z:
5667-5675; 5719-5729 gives 0.009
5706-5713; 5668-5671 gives 0.031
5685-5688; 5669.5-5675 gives 0.061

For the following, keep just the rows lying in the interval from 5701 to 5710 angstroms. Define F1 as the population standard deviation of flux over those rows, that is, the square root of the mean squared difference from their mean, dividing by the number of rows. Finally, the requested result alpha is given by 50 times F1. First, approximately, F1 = 0.06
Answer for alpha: 3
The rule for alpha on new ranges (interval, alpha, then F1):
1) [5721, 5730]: 4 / 0.09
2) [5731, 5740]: 2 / 0.03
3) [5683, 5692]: 1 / 0.03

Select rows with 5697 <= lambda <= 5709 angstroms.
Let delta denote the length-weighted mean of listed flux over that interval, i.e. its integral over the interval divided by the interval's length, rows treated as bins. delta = 4.23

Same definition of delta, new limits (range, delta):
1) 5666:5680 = 4.53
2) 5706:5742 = 4.44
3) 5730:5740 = 4.57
